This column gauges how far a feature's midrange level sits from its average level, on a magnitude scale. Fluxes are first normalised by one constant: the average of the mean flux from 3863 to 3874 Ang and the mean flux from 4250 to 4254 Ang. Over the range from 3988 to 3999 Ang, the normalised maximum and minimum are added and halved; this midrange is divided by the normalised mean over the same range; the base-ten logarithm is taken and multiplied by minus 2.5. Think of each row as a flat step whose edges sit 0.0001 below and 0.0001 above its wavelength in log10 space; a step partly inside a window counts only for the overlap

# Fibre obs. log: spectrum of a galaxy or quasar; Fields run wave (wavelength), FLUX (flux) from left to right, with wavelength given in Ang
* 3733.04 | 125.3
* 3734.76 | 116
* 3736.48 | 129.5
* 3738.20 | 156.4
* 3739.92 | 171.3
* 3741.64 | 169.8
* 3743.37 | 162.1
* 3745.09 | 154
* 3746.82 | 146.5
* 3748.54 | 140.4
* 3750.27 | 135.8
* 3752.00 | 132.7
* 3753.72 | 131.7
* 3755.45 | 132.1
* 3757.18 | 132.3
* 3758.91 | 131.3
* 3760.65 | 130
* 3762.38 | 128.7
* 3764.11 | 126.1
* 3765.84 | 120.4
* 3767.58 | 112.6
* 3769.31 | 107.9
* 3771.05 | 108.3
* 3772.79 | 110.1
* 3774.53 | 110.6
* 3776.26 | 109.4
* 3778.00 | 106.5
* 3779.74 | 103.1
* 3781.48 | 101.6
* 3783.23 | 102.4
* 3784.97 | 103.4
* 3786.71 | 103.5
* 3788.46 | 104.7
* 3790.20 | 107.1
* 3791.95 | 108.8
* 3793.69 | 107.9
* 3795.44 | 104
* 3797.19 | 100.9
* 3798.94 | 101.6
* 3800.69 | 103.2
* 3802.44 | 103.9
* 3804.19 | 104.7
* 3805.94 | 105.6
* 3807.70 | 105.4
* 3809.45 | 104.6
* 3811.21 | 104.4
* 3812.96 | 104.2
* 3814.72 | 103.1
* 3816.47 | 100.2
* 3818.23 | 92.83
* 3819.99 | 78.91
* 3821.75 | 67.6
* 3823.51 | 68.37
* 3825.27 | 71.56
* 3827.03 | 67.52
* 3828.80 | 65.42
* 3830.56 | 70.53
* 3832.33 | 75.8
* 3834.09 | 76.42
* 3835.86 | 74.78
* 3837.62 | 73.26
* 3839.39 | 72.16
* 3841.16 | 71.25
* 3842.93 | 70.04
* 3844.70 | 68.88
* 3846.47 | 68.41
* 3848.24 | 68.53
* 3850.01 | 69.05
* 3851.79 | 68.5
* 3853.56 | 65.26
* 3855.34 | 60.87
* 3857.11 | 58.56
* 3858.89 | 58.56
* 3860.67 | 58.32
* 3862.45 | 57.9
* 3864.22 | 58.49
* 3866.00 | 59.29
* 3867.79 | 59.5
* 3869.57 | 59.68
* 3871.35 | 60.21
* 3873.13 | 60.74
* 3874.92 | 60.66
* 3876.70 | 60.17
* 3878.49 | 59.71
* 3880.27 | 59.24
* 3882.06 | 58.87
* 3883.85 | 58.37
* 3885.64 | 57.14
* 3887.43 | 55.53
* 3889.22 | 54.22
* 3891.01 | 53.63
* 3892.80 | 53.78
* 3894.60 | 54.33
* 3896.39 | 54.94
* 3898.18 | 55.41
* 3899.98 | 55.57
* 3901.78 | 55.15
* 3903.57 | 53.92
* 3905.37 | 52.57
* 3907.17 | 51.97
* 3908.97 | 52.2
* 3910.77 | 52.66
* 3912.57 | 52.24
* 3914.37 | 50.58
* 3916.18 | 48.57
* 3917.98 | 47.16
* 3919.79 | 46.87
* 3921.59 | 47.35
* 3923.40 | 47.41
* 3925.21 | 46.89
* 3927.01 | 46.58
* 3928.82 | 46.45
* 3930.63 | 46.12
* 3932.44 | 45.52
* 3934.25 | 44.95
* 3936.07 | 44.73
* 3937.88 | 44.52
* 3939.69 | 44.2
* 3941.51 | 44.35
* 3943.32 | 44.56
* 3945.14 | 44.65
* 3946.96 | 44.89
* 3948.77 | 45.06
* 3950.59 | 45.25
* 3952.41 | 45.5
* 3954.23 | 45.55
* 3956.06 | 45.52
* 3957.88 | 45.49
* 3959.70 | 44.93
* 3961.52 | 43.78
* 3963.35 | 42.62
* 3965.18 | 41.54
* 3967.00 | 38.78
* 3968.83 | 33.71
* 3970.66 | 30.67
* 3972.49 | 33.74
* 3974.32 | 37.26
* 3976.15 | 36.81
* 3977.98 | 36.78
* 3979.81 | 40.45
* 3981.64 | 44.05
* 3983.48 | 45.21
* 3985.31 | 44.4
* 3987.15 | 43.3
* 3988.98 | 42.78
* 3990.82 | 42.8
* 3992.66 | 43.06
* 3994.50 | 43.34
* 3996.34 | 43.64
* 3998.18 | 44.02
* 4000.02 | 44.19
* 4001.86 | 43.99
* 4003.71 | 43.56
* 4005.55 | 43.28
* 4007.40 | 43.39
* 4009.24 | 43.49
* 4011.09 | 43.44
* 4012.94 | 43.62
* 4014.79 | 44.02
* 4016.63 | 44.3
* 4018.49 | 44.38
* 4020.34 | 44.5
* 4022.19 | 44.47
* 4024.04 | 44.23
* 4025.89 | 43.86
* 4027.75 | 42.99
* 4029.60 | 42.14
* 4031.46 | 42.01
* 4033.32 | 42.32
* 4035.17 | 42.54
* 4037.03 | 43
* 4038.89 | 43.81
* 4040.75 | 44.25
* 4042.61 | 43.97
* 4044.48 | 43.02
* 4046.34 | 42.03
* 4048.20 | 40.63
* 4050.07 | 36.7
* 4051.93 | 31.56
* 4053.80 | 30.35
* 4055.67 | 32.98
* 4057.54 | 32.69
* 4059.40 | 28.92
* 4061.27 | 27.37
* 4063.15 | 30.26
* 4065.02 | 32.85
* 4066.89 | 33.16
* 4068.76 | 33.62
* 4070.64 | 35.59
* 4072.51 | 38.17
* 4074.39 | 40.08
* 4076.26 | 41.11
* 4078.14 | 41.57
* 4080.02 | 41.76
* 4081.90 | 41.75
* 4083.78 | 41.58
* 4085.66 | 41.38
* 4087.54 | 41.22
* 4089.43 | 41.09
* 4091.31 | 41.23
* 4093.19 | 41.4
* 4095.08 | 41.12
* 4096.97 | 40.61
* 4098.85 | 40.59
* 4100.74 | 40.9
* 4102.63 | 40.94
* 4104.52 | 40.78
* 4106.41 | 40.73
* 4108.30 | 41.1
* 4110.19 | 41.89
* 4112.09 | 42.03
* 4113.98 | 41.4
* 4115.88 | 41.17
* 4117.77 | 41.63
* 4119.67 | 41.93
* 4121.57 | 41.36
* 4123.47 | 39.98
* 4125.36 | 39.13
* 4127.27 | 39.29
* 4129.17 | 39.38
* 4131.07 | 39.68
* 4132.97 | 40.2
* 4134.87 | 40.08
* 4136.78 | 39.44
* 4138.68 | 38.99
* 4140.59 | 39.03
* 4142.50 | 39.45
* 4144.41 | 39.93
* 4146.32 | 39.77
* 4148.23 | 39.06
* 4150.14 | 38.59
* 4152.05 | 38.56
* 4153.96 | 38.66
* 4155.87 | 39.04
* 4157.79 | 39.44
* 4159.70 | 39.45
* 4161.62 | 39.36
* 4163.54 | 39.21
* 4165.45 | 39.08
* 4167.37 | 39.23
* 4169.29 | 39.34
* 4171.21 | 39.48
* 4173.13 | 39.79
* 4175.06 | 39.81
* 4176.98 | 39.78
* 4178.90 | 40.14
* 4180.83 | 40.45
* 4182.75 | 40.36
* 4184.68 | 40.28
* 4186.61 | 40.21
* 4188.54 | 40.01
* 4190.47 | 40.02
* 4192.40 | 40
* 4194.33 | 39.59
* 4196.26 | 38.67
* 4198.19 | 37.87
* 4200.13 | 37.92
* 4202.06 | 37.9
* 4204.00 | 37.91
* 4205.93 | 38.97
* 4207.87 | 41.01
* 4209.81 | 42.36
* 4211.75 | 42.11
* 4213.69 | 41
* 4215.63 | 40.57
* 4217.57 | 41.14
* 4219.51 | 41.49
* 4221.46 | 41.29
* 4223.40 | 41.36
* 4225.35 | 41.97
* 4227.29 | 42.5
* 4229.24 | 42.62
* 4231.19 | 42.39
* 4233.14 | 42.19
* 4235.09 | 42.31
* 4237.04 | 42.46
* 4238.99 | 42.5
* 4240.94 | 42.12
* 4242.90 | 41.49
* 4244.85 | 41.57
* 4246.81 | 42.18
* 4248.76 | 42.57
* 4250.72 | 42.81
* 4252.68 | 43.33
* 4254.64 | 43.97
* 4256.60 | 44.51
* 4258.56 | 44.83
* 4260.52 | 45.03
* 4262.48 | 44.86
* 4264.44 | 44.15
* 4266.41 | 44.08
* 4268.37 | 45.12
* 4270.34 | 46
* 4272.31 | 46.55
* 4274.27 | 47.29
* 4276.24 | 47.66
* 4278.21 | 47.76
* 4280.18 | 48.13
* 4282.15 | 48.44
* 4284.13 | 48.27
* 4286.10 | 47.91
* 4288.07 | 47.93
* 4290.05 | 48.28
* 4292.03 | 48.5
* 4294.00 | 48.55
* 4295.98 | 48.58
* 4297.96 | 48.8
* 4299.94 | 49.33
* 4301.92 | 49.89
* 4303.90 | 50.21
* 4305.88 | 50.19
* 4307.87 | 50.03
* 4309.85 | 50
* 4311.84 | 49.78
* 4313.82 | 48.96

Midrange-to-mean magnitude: -0.003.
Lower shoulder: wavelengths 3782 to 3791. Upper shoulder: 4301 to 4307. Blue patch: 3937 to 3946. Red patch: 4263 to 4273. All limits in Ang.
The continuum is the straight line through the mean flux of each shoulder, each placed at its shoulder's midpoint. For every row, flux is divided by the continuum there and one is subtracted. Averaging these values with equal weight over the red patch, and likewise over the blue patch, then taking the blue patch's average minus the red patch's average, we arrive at -0.33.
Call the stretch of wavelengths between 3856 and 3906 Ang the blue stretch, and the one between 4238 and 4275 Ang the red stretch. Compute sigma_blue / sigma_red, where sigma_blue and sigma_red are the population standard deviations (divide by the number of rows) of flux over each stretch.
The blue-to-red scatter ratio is 1.5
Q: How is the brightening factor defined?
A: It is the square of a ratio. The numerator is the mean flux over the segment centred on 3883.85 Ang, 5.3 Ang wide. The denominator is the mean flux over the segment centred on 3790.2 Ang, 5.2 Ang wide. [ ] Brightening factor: 0.30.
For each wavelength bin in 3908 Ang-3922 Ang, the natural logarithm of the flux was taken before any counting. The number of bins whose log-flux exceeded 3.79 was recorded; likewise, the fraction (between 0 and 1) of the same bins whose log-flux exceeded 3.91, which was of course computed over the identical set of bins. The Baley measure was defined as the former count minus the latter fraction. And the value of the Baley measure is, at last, 7.5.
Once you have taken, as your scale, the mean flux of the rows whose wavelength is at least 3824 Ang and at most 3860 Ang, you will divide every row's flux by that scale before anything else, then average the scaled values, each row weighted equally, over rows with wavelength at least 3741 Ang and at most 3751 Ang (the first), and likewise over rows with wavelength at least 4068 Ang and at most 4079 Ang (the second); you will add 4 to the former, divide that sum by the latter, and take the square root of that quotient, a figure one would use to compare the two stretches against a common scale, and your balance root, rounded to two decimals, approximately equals 3.33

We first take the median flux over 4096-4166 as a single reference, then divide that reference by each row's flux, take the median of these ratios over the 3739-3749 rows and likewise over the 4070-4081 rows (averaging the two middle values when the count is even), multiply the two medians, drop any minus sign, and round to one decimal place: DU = 0.2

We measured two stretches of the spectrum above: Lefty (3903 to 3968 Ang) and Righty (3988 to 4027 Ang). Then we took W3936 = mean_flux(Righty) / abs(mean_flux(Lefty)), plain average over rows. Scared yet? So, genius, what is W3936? 0.94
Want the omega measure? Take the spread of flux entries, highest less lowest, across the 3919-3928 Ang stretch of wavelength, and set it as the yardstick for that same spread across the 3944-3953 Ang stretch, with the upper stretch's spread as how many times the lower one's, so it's 1.02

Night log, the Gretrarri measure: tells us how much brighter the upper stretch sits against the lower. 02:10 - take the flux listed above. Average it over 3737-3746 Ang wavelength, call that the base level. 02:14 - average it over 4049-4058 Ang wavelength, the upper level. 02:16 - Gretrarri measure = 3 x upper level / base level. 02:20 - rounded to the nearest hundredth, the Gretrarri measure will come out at 0.61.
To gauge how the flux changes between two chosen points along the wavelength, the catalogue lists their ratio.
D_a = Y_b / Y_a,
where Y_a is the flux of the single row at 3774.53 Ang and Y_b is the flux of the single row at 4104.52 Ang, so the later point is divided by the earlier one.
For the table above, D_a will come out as 0.4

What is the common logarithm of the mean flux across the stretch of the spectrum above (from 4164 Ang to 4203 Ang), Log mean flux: 1.60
